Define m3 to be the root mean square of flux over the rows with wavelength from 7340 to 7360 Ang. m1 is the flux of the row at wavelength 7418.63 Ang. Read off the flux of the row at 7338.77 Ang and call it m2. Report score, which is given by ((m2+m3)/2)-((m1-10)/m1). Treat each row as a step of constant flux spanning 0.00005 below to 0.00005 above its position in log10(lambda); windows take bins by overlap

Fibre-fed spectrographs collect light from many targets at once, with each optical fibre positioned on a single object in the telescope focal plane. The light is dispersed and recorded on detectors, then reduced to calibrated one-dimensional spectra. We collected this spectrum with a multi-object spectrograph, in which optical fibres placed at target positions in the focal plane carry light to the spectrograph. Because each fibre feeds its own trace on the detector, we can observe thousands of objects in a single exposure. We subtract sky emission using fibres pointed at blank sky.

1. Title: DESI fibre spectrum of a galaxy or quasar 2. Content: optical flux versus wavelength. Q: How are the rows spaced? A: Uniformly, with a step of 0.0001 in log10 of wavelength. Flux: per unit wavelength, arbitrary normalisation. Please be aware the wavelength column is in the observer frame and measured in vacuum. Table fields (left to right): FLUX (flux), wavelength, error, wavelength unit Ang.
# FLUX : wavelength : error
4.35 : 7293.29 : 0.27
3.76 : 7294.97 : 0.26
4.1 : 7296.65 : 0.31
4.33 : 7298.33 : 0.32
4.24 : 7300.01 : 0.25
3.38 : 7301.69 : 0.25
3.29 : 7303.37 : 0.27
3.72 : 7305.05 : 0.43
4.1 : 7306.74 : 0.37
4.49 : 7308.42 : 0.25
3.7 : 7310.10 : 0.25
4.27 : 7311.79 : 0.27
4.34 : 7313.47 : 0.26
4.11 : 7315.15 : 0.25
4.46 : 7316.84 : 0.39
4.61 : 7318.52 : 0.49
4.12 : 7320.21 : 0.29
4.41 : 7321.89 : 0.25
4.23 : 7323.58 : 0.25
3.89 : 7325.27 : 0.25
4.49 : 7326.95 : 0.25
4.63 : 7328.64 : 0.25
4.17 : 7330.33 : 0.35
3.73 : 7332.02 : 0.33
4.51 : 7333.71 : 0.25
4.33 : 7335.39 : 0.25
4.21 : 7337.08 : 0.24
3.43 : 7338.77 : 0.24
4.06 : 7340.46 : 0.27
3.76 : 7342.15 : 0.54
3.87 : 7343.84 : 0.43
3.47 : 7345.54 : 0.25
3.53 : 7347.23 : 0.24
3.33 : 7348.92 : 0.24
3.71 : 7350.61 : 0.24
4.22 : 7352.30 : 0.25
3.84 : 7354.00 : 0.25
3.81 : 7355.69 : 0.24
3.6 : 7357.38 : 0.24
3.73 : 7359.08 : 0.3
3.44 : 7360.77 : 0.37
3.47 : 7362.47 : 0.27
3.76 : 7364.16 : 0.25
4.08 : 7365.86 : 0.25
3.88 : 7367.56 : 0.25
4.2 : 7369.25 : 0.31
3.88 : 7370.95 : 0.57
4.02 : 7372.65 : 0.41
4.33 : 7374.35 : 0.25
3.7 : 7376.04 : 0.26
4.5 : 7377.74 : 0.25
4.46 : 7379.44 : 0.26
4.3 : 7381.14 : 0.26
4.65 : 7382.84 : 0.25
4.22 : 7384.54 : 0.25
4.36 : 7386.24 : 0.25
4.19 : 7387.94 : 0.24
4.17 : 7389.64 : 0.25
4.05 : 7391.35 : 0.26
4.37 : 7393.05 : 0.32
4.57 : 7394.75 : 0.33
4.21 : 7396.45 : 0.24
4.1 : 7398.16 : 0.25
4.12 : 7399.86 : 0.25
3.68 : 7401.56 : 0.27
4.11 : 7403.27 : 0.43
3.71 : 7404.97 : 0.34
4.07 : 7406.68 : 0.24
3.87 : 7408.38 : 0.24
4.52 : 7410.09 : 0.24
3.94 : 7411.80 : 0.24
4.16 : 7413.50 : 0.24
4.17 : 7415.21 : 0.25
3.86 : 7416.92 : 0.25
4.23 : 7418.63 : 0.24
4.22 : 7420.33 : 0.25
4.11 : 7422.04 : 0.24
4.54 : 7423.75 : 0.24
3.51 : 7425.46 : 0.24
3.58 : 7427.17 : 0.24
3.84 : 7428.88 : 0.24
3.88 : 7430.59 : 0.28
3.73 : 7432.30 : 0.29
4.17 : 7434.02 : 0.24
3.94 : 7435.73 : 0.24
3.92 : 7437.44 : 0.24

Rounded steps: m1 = 4.23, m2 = 3.43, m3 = 3.75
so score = 4.95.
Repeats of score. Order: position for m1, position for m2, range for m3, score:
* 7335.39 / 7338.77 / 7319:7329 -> 5.18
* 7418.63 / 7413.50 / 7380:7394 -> 5.59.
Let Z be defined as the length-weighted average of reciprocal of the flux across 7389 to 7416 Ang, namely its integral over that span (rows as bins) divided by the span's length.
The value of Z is 0.244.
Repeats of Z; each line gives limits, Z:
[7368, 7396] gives 0.237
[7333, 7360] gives 0.263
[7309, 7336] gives 0.236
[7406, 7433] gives 0.250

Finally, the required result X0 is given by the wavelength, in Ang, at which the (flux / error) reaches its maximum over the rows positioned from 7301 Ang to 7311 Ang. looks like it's 7308.42 Ang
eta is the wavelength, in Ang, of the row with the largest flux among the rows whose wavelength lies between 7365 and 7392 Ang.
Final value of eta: 7382.84 Ang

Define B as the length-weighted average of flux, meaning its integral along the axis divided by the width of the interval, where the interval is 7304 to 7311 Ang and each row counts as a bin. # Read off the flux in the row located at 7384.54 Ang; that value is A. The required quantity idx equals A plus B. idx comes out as 8.20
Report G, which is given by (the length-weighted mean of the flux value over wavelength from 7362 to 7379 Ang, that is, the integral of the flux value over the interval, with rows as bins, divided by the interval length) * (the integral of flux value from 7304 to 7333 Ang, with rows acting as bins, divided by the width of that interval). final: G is 16.8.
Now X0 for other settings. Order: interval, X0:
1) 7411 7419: 7418.63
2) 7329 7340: 7333.71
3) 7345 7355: 7352.30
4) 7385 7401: 7396.45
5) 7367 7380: 7377.74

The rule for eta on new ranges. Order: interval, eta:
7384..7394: 7393.05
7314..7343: 7328.64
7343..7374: 7352.30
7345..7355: 7352.30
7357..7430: 7382.84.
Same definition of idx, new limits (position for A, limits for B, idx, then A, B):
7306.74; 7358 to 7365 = 7.70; 4.1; 3.60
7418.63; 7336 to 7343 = 8.11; 4.23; 3.88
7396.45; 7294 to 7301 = 8.31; 4.21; 4.10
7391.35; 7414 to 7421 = 8.17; 4.05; 4.12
